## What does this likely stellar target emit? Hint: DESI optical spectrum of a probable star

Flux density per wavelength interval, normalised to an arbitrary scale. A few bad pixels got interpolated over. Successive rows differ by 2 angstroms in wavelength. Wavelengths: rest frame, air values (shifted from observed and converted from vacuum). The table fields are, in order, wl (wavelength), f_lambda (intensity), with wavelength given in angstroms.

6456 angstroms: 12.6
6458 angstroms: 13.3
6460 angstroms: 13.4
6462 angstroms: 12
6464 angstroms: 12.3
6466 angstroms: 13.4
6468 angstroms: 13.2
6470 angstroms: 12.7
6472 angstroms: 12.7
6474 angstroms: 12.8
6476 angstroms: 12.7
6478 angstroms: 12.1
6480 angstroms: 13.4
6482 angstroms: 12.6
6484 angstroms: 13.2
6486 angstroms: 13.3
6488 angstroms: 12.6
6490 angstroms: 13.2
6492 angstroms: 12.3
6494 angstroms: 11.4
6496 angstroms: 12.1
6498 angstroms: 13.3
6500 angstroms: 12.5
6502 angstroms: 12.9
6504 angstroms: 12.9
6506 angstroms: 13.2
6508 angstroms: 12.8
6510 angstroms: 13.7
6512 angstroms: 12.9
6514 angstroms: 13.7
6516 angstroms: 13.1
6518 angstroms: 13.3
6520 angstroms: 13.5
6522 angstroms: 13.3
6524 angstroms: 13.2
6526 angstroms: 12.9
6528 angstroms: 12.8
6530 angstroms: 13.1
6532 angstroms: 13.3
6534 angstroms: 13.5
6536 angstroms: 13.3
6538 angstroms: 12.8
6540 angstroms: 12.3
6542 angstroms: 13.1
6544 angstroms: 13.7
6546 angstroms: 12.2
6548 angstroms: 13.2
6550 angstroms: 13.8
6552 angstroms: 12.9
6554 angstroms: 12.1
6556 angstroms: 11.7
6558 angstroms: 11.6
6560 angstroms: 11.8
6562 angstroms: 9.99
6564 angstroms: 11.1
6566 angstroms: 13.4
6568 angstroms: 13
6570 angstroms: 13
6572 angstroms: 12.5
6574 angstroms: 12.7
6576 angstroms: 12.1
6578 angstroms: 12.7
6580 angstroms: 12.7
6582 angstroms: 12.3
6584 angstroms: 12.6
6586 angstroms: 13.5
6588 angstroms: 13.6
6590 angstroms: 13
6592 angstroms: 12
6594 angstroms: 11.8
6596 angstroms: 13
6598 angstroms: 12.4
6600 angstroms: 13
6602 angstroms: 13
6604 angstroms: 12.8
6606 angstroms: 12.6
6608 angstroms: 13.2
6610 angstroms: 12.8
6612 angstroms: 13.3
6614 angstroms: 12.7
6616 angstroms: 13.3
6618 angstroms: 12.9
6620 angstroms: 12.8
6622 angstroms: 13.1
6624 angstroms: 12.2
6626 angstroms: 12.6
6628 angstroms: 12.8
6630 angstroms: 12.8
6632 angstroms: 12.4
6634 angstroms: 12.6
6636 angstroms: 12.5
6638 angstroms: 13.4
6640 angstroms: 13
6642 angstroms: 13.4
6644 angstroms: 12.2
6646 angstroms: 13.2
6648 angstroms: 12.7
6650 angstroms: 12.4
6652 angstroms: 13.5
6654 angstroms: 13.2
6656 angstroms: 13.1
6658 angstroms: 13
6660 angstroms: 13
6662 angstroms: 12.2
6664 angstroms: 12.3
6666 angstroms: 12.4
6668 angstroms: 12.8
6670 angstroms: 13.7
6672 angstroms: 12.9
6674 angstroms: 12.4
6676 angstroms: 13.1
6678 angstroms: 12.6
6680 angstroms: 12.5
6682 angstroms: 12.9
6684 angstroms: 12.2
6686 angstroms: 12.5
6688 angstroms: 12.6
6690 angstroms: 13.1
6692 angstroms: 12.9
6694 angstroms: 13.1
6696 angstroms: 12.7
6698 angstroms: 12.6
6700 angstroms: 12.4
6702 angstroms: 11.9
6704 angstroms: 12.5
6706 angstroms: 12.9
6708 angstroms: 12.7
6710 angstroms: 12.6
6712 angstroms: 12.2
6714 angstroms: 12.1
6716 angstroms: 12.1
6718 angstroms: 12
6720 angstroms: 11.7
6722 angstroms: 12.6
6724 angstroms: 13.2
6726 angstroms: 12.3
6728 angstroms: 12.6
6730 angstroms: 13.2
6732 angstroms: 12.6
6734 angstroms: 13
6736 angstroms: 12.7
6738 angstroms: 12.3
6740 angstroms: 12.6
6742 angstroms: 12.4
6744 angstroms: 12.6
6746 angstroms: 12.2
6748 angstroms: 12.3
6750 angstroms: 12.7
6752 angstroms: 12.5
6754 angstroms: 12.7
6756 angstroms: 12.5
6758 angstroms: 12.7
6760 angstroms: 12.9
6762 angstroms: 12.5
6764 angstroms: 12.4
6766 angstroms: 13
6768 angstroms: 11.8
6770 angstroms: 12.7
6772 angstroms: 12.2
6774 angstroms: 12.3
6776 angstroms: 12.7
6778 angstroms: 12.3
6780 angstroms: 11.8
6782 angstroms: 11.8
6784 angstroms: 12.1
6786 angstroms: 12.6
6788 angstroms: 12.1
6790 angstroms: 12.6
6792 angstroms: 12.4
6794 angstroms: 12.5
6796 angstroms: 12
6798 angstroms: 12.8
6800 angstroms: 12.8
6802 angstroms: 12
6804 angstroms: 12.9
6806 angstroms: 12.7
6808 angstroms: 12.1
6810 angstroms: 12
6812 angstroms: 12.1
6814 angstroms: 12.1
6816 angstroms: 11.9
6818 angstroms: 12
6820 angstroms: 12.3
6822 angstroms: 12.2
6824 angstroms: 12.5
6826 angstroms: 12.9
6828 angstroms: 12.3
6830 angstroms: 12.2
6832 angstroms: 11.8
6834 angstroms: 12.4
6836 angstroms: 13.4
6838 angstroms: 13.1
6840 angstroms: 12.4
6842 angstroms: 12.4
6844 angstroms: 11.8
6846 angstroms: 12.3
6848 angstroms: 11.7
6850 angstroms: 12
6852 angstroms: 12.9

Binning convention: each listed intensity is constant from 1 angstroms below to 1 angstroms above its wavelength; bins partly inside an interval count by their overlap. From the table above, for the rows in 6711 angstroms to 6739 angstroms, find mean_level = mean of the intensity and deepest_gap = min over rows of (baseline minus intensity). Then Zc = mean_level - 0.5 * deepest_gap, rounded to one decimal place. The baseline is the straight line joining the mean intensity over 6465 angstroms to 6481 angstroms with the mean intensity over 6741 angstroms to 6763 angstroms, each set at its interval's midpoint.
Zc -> 12.8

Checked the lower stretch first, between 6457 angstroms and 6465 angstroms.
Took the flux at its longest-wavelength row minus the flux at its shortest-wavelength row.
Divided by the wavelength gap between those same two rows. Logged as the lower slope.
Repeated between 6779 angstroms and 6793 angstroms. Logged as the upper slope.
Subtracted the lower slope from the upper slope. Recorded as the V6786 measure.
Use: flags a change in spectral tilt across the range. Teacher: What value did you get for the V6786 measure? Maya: 0.22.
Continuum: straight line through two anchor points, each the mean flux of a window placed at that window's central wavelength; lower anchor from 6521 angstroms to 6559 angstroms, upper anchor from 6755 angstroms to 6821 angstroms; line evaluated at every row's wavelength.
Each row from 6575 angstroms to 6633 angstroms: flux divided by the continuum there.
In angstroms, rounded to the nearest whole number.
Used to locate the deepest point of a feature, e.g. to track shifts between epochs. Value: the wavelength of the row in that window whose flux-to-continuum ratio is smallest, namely 6594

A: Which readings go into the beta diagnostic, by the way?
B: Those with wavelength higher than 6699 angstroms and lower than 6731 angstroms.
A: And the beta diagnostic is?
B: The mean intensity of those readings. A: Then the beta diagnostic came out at 12.44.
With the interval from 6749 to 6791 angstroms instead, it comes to 12.42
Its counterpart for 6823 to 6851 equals 12.37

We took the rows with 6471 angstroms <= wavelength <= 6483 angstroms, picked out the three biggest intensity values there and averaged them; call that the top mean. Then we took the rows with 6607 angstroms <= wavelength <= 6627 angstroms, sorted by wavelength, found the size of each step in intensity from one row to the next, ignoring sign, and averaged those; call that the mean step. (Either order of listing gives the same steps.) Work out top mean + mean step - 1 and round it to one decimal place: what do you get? 12.4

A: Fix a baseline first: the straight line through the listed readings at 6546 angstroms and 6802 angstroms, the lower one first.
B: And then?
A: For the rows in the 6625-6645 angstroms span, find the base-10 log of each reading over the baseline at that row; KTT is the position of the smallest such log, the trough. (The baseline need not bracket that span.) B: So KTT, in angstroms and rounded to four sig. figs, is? 6644 angstroms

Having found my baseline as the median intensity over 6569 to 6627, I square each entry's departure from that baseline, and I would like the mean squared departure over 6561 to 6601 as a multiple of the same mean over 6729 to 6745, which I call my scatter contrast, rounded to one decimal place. 8.2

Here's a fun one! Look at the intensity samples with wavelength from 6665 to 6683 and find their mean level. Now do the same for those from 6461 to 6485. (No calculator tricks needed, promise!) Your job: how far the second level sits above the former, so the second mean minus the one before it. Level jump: -0.05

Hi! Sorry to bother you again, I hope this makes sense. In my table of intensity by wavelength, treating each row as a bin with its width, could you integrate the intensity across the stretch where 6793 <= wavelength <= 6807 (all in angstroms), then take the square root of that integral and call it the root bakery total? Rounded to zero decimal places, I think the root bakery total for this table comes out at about 13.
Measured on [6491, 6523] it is 20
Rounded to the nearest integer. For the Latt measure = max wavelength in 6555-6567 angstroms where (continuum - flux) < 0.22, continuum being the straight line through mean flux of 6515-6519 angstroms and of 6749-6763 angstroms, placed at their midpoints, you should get 6566 angstroms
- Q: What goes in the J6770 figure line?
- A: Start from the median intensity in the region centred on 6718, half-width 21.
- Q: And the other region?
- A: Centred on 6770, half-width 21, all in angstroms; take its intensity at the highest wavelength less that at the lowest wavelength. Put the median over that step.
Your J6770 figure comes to -126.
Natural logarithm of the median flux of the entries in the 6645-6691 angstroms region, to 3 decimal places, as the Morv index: 2.549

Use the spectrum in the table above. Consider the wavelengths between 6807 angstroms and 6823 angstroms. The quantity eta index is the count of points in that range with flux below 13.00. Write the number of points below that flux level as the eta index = 8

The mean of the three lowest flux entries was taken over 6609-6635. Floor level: 12.4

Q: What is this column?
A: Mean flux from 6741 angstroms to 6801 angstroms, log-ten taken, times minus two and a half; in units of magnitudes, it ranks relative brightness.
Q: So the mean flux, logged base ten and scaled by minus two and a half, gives -2.74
